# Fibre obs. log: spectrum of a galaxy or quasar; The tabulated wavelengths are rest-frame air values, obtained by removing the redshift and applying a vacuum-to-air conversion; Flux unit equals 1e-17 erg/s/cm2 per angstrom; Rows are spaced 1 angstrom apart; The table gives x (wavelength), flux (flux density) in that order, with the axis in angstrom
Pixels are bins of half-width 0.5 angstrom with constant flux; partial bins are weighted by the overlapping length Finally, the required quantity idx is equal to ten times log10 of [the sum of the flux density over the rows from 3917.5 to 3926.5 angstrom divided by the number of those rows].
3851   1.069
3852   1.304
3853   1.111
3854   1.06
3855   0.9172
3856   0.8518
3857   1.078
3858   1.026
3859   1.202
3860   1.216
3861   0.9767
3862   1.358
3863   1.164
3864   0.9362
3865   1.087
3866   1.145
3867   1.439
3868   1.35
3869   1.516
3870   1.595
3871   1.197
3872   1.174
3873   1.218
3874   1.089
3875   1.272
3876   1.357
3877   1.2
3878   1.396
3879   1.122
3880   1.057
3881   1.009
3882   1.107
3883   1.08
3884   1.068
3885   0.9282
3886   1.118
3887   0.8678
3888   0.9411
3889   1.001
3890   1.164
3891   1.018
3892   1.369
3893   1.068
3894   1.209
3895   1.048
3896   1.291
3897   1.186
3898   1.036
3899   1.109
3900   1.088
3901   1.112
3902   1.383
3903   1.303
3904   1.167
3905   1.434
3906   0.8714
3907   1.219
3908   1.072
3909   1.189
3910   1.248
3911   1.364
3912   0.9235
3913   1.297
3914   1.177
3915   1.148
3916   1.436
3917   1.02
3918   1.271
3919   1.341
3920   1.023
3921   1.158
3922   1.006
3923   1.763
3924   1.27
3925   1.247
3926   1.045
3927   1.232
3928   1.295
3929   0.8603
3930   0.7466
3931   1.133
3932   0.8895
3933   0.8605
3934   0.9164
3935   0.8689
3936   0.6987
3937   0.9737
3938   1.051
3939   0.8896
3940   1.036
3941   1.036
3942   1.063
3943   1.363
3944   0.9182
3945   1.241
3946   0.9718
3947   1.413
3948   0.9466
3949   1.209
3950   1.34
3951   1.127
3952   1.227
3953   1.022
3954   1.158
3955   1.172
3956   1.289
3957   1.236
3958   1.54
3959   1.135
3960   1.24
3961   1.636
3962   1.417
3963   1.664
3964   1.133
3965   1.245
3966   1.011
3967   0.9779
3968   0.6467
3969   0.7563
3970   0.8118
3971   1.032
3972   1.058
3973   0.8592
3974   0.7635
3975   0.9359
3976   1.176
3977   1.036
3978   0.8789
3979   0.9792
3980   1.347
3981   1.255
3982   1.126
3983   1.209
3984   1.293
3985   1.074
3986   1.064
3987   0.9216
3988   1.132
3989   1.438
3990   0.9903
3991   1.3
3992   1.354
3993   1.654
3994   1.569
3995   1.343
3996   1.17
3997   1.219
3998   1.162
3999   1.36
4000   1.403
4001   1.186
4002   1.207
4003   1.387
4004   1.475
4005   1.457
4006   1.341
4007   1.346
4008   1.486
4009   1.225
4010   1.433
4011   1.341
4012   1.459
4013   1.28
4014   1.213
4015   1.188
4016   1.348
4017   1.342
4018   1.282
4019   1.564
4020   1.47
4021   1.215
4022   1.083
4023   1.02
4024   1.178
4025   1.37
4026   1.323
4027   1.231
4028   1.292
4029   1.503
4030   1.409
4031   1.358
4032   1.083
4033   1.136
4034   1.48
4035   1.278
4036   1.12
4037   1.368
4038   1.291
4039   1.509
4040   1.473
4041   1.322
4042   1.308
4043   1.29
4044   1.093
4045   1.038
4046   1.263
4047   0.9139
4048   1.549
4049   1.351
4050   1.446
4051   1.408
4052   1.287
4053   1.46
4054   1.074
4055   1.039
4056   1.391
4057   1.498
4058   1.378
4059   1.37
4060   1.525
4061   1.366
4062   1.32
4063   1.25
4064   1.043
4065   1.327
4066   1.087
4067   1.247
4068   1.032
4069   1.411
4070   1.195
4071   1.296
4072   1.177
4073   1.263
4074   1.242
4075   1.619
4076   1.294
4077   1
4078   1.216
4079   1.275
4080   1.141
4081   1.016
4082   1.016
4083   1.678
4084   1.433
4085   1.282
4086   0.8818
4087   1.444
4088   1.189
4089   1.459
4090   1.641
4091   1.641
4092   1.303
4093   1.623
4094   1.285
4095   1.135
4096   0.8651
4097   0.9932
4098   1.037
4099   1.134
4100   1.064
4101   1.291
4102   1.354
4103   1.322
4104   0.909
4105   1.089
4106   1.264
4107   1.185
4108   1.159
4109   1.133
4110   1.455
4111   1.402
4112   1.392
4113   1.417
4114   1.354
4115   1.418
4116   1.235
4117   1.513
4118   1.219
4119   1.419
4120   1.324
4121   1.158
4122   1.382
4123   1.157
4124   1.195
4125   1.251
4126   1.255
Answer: 0.9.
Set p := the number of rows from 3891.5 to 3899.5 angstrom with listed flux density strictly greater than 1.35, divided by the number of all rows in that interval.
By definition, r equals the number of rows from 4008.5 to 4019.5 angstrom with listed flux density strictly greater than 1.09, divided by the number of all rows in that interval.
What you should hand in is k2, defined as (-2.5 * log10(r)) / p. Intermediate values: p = 0.125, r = 1.00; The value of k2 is 0.00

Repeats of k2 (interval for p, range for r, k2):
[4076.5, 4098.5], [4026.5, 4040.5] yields 0.25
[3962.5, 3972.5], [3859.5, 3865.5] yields 7.53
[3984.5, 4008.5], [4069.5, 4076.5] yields 0.00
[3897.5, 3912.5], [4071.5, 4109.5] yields 1.66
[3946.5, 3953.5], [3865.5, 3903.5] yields 3.49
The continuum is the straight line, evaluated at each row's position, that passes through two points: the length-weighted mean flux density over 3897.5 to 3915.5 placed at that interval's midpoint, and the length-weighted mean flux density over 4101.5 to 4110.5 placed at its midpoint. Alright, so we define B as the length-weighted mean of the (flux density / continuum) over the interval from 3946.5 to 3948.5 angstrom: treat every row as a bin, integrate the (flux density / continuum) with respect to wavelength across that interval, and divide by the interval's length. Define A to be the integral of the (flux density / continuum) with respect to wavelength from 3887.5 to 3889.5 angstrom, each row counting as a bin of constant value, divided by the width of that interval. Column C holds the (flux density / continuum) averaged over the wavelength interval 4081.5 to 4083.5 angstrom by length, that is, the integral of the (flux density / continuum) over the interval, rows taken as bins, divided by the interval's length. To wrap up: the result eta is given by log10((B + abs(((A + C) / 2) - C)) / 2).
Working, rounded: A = 0.83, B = 1.00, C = 1.12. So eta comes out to -0.24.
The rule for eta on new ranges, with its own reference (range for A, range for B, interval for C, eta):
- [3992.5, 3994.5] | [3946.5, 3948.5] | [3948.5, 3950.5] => -0.25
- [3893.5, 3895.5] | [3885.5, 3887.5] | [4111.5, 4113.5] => -0.32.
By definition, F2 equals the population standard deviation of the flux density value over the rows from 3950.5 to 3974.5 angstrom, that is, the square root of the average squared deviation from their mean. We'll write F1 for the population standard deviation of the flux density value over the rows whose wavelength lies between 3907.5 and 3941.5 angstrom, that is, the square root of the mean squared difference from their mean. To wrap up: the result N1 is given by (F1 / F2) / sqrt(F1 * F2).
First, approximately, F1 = 0.21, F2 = 0.26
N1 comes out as 3.5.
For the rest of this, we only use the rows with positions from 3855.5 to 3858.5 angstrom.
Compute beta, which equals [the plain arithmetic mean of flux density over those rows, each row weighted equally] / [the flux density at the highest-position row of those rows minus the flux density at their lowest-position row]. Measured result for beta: 6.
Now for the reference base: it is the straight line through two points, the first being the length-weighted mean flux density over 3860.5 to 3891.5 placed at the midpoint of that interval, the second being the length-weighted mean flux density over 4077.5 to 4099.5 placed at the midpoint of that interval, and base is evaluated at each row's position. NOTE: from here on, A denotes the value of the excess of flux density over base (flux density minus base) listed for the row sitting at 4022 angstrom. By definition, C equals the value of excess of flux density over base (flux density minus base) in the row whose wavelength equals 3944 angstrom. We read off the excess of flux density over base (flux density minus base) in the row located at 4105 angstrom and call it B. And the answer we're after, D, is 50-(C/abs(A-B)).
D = 58.4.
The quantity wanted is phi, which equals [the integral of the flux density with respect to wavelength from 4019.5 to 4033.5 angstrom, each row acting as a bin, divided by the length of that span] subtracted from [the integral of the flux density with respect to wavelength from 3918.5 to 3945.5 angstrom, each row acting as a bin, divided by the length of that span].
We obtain -0.19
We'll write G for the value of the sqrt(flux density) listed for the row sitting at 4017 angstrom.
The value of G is 1.16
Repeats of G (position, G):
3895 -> 1.02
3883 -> 1.04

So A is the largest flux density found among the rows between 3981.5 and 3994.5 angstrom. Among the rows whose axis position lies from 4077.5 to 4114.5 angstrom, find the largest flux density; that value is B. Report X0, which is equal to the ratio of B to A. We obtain 1.01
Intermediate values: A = 1.654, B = 1.678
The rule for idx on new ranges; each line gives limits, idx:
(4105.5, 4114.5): 1.2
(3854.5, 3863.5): 0.4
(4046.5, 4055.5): 1.1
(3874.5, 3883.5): 0.7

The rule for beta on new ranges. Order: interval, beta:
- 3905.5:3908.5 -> 5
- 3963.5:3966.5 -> -9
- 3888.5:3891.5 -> 62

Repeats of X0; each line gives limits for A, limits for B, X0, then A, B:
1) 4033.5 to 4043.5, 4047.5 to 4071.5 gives 1.03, 1.509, 1.549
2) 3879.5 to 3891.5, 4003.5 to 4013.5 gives 1.28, 1.164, 1.486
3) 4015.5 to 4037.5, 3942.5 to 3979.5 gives 1.06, 1.564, 1.664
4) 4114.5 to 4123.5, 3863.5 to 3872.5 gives 1.05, 1.513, 1.595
